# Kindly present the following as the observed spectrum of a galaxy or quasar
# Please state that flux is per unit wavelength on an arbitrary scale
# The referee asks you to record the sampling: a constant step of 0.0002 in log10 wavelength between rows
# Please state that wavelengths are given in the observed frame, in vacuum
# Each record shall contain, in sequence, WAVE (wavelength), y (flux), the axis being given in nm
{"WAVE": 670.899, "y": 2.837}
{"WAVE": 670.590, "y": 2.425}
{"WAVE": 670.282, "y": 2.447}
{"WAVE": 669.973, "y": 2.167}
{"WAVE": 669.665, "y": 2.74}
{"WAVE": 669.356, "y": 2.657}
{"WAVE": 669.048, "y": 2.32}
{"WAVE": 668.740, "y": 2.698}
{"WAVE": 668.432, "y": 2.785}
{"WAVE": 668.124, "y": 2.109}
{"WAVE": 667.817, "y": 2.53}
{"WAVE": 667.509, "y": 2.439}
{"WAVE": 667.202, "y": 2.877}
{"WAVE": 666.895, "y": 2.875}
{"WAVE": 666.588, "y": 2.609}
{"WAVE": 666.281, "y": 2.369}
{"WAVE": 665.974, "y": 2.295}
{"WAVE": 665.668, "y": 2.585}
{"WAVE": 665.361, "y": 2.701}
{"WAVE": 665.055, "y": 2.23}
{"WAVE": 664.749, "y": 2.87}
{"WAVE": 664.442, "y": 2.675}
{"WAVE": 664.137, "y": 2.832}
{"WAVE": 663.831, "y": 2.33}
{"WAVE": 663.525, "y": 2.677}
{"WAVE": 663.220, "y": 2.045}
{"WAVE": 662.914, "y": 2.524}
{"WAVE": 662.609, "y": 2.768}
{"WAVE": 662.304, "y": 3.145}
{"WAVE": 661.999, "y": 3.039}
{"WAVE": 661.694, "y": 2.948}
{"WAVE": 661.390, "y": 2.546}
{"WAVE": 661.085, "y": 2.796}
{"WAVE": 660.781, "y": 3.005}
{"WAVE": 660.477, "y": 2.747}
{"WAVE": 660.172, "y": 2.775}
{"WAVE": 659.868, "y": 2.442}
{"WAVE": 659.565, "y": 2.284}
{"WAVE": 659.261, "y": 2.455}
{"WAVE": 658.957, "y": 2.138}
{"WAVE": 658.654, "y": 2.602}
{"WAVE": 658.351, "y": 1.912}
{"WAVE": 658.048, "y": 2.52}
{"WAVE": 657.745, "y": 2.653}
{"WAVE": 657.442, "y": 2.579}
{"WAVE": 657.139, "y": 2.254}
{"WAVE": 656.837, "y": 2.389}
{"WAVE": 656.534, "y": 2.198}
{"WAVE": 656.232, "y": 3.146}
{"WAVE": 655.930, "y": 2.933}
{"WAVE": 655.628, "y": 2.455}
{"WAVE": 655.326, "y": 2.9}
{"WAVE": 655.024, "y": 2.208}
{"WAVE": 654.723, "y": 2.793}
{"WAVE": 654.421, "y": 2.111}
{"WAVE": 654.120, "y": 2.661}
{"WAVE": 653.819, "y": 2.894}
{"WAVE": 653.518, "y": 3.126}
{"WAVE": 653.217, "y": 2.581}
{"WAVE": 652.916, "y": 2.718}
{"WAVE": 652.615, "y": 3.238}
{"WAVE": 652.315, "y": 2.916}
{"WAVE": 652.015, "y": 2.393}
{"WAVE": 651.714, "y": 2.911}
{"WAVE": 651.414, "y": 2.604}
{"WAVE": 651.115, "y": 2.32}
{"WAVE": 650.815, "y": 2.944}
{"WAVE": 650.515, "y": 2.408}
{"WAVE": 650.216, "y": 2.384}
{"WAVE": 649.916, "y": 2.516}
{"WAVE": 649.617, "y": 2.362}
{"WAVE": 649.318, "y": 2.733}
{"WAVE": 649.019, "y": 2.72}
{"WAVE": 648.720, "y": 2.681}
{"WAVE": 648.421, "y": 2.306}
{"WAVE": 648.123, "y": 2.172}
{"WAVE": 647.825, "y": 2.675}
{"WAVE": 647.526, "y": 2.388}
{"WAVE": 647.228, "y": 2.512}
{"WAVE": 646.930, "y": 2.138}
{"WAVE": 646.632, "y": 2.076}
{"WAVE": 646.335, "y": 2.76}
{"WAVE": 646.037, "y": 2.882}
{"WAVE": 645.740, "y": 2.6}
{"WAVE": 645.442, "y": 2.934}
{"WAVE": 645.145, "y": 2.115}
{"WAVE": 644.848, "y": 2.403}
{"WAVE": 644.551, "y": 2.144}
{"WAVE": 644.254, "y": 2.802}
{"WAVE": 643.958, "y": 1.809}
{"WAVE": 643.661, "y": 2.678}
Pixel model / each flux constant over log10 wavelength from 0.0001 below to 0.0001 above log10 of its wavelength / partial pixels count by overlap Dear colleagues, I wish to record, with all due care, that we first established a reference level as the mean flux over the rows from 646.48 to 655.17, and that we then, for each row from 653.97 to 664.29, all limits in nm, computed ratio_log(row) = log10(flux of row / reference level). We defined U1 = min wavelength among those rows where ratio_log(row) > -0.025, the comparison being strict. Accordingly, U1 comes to 654.120 nm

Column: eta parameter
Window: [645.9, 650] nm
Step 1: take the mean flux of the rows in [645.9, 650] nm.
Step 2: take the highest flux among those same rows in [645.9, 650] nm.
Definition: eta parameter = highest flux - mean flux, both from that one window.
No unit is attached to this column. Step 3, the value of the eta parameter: 0.4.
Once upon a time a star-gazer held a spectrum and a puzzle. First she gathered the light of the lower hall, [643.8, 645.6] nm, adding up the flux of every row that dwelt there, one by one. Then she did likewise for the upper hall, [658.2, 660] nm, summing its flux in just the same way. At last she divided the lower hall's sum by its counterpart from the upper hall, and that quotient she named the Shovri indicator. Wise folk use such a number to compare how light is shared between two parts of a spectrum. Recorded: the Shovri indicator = 1.0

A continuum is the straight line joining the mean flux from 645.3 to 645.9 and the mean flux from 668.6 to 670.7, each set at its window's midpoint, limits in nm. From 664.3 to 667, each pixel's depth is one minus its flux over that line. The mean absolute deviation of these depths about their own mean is 0.073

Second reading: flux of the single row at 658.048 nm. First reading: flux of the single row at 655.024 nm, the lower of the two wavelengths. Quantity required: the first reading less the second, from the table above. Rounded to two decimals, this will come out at -0.31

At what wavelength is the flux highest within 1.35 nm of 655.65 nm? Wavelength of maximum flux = 656.232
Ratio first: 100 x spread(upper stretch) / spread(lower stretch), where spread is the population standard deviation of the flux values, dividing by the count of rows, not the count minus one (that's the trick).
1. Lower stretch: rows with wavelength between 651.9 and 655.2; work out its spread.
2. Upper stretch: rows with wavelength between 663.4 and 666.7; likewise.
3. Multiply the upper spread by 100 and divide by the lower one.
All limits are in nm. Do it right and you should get 62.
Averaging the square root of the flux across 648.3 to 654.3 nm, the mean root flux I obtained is 1.632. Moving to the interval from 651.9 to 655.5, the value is 1.644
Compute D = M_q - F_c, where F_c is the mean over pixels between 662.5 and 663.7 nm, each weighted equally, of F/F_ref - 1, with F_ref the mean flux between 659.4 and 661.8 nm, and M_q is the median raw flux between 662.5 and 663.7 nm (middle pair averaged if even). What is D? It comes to 2.67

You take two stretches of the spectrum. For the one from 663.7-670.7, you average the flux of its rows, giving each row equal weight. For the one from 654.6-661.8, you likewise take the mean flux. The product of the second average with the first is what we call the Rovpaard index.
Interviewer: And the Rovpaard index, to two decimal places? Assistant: 6.54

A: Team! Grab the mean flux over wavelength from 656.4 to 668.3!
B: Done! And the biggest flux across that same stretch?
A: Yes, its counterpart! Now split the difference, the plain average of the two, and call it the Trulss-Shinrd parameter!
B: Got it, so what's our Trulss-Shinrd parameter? 2.85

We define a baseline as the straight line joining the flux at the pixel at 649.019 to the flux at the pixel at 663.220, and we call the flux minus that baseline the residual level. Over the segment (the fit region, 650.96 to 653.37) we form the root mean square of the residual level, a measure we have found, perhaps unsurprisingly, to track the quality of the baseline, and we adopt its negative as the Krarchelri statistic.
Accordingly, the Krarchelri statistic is -0.33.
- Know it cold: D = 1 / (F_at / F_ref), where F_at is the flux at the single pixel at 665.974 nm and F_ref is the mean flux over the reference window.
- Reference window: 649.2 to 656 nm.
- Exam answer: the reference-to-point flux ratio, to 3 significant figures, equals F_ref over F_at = 1.16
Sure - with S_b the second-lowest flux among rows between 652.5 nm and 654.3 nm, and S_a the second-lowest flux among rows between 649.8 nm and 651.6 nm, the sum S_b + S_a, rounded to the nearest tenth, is 5.0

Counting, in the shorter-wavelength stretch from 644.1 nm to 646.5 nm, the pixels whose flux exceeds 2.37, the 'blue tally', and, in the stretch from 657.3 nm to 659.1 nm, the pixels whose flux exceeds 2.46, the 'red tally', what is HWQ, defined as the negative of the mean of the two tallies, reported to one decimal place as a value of -5.0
